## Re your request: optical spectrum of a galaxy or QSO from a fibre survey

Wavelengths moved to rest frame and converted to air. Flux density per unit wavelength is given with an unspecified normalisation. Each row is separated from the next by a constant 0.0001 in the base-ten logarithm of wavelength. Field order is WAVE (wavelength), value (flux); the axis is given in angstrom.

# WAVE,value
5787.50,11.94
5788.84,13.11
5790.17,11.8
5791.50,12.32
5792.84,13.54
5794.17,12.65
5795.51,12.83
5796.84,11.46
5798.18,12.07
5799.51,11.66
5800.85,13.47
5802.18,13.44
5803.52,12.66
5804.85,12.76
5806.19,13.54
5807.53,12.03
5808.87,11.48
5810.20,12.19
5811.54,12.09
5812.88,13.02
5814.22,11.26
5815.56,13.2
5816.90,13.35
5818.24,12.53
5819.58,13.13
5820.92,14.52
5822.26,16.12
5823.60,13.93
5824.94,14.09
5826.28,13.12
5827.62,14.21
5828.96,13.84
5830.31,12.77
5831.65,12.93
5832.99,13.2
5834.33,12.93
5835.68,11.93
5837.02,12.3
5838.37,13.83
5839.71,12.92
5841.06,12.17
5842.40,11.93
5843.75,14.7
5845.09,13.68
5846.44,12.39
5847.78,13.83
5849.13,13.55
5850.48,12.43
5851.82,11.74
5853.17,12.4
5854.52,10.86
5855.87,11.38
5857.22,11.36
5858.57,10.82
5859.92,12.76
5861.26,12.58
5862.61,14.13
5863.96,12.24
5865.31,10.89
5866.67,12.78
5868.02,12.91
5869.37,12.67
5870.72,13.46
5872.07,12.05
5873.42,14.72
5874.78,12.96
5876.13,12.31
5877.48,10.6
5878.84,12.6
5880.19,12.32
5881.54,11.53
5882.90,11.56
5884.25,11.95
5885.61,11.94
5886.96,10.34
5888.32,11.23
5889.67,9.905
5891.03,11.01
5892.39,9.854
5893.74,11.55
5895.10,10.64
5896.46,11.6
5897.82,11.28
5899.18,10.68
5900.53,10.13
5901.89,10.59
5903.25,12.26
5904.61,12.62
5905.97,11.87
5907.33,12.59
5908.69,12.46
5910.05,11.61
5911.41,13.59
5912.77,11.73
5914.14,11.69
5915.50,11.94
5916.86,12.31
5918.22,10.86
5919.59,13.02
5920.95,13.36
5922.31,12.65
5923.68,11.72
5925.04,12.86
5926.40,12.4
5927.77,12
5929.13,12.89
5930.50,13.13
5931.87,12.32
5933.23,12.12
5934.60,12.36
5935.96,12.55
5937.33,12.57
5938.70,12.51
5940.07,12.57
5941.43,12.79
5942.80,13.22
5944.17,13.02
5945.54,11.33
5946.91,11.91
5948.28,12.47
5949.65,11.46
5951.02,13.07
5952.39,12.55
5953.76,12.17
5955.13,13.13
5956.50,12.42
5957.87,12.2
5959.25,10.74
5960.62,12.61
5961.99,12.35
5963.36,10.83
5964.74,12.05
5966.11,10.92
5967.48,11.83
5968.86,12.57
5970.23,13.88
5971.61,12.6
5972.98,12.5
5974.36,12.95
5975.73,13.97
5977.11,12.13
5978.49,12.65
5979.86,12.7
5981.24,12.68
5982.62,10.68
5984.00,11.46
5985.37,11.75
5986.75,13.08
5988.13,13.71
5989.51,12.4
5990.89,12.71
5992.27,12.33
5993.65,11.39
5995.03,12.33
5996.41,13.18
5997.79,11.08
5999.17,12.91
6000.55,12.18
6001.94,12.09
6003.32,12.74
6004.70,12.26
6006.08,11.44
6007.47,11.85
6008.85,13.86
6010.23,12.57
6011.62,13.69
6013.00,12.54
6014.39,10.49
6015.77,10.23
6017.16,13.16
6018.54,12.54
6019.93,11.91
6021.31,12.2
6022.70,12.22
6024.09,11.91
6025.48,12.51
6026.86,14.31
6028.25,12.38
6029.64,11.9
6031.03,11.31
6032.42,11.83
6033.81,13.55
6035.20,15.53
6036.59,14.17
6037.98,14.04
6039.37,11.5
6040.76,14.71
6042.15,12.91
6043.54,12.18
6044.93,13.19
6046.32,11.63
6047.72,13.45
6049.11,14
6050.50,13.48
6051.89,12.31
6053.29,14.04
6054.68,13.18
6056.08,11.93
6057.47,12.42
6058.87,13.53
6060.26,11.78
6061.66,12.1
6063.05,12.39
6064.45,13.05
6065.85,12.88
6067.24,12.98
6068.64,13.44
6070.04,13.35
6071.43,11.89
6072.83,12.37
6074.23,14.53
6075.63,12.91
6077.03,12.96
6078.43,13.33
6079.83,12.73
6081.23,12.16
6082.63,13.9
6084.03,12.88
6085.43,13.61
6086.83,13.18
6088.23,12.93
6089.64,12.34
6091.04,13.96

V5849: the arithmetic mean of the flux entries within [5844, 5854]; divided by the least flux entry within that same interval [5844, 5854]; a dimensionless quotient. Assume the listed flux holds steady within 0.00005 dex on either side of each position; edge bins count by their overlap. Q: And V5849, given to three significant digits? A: 1.10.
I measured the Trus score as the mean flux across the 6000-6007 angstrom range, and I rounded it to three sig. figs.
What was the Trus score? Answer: 12.1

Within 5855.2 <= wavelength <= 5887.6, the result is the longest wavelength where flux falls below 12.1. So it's 5886.96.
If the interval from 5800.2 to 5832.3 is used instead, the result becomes 5814.22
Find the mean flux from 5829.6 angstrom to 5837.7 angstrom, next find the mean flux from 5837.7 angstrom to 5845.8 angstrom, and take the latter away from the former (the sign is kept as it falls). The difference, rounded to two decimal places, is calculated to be -0.53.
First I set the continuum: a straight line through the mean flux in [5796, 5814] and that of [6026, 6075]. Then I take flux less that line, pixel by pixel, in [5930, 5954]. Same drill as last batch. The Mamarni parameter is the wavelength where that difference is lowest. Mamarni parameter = 5945.54 angstrom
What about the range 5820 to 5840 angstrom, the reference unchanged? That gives 5835.68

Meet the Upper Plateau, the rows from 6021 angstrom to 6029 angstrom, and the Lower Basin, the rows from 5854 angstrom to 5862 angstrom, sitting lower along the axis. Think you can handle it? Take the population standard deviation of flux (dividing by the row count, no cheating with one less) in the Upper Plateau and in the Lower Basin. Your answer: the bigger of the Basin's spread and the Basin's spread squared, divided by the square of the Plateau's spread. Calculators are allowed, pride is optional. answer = 1.2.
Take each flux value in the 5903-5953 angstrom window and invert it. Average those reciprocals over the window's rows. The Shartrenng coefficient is 0.0809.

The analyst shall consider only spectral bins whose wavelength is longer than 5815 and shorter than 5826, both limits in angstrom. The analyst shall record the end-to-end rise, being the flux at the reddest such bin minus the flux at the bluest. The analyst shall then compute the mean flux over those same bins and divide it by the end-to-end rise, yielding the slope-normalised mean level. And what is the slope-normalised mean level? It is 16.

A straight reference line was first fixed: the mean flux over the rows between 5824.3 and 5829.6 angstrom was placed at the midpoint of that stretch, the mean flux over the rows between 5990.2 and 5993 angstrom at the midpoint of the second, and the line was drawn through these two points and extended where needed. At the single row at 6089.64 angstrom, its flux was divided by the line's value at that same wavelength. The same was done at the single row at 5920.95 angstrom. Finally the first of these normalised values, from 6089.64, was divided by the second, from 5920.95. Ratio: 1.03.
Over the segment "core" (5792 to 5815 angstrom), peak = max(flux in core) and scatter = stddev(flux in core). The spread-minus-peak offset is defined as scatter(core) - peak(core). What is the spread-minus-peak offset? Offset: -12.8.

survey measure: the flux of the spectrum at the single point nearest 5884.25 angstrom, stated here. 11.95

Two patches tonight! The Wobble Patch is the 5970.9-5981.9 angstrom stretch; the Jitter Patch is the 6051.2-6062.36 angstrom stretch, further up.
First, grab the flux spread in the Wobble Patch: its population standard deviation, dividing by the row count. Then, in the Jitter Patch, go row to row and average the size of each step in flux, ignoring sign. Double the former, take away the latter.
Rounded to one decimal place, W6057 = -0.1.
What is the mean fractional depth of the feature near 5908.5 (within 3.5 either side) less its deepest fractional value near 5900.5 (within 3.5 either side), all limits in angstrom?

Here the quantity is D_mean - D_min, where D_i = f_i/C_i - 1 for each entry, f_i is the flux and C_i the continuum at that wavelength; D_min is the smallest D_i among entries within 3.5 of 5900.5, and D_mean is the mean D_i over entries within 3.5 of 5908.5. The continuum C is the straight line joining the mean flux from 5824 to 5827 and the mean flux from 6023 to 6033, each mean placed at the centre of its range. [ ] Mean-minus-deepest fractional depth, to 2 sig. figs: 0.18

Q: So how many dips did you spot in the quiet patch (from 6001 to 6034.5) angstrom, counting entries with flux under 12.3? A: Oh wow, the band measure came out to 13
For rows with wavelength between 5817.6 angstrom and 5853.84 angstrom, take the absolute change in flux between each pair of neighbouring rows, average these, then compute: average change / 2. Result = 0.47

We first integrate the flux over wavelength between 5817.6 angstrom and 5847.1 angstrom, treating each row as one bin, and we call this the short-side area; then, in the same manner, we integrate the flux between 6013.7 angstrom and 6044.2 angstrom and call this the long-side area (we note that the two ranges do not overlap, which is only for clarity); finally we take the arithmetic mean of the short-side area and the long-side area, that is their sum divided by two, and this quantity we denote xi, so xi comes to 389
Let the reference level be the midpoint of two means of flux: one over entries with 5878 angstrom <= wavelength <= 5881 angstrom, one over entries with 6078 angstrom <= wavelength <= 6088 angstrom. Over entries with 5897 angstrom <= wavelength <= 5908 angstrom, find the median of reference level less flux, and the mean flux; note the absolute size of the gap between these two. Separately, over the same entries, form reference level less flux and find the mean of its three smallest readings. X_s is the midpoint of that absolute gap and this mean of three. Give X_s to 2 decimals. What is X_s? 5.29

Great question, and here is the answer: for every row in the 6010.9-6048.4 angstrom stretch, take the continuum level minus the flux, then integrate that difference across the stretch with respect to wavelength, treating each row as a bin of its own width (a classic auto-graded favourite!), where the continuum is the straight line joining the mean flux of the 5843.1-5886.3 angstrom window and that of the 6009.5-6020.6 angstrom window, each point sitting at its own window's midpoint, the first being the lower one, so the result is -21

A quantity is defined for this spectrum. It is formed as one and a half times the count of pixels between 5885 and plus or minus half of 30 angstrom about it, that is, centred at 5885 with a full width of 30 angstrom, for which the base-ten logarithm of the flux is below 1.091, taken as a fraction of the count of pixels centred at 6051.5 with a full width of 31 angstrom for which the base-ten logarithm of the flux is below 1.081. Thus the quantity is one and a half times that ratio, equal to 7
